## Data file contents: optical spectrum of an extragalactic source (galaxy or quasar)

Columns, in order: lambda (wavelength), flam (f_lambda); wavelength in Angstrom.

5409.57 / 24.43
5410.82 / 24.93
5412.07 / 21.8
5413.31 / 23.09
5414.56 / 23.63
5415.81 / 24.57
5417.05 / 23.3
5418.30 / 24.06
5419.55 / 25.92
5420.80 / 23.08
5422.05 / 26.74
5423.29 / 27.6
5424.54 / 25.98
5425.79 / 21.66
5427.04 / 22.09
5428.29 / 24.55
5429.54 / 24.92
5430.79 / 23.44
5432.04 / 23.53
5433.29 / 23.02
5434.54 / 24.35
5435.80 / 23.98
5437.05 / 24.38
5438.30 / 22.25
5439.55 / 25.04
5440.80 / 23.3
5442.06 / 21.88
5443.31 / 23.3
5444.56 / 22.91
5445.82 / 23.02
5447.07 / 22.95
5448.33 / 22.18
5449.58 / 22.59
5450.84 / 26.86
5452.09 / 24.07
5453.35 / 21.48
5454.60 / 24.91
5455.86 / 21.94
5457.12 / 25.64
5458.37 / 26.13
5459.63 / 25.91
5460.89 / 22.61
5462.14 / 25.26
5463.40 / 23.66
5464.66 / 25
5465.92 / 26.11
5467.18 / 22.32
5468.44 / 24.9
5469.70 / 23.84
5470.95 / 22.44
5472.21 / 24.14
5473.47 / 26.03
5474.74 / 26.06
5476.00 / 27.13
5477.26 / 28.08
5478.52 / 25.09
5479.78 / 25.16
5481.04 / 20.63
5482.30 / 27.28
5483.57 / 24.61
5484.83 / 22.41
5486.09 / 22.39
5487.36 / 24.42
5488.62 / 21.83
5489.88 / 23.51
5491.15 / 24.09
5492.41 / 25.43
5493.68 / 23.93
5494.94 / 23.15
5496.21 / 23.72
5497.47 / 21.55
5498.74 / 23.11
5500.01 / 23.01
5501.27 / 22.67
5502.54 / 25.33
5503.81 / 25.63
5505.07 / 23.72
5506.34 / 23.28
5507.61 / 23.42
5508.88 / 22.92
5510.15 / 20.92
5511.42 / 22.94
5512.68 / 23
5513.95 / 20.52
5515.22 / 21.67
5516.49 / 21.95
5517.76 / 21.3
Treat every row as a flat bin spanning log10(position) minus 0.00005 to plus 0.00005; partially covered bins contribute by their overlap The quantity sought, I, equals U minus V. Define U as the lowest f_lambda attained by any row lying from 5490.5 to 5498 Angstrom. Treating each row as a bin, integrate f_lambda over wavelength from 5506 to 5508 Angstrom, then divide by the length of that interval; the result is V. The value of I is -1.8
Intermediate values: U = 21.55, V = 23.3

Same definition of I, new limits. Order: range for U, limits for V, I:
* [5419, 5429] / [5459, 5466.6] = -3.1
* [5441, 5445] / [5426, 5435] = -1.7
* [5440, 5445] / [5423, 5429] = -2.3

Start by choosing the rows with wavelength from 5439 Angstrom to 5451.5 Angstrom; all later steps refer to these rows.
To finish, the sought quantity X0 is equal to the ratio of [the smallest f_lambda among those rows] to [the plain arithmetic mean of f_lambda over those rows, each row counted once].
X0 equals 0.935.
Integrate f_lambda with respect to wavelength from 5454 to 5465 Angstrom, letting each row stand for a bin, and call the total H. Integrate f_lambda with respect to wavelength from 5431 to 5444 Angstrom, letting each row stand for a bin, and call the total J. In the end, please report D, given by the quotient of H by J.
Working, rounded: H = 270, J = 306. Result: 0.88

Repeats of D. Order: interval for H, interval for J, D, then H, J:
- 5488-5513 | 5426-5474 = 0.51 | 584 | 1145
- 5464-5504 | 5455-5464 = 4.40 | 968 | 220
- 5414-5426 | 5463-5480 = 0.70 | 297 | 425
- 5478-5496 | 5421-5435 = 1.26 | 429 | 341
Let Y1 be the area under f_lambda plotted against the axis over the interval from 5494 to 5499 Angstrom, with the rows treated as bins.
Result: 115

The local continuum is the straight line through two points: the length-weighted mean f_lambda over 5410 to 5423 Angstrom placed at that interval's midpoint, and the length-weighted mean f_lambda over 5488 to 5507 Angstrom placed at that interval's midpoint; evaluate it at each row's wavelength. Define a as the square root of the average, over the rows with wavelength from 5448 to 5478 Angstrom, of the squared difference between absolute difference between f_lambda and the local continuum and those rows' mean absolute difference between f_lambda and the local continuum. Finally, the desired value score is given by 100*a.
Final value 101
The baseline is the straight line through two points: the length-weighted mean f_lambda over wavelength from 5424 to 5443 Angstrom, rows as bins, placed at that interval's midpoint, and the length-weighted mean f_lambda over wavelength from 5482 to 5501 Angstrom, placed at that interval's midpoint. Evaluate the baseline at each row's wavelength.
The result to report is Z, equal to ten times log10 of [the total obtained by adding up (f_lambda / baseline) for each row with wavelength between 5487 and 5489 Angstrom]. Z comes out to 2.93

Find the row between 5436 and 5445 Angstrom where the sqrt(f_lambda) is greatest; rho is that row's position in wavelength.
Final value 5439.55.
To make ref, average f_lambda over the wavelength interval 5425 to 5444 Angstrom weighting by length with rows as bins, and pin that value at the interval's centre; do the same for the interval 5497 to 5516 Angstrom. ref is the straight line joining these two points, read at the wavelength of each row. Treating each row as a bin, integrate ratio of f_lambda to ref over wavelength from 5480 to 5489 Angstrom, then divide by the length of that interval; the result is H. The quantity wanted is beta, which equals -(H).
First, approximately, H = 1.02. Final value -1.02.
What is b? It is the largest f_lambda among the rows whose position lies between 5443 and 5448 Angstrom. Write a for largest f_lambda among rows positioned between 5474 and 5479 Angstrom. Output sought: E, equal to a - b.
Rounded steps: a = 28.08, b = 23.3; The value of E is 5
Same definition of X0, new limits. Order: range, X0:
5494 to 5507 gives 0.916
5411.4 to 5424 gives 0.894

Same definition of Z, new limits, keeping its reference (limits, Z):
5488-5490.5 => 2.85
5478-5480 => 3.29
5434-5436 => 3.11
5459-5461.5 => 3.13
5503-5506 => 3.22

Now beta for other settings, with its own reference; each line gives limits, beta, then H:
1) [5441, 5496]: -1.04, 1.04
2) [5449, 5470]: -1.04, 1.04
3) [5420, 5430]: -1.05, 1.05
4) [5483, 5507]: -1.02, 1.02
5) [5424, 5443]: -1.01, 1.01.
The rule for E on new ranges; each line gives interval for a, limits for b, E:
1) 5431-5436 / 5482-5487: -3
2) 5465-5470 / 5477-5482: -2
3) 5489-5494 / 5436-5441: 0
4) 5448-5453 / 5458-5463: 1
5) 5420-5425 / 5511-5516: 5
